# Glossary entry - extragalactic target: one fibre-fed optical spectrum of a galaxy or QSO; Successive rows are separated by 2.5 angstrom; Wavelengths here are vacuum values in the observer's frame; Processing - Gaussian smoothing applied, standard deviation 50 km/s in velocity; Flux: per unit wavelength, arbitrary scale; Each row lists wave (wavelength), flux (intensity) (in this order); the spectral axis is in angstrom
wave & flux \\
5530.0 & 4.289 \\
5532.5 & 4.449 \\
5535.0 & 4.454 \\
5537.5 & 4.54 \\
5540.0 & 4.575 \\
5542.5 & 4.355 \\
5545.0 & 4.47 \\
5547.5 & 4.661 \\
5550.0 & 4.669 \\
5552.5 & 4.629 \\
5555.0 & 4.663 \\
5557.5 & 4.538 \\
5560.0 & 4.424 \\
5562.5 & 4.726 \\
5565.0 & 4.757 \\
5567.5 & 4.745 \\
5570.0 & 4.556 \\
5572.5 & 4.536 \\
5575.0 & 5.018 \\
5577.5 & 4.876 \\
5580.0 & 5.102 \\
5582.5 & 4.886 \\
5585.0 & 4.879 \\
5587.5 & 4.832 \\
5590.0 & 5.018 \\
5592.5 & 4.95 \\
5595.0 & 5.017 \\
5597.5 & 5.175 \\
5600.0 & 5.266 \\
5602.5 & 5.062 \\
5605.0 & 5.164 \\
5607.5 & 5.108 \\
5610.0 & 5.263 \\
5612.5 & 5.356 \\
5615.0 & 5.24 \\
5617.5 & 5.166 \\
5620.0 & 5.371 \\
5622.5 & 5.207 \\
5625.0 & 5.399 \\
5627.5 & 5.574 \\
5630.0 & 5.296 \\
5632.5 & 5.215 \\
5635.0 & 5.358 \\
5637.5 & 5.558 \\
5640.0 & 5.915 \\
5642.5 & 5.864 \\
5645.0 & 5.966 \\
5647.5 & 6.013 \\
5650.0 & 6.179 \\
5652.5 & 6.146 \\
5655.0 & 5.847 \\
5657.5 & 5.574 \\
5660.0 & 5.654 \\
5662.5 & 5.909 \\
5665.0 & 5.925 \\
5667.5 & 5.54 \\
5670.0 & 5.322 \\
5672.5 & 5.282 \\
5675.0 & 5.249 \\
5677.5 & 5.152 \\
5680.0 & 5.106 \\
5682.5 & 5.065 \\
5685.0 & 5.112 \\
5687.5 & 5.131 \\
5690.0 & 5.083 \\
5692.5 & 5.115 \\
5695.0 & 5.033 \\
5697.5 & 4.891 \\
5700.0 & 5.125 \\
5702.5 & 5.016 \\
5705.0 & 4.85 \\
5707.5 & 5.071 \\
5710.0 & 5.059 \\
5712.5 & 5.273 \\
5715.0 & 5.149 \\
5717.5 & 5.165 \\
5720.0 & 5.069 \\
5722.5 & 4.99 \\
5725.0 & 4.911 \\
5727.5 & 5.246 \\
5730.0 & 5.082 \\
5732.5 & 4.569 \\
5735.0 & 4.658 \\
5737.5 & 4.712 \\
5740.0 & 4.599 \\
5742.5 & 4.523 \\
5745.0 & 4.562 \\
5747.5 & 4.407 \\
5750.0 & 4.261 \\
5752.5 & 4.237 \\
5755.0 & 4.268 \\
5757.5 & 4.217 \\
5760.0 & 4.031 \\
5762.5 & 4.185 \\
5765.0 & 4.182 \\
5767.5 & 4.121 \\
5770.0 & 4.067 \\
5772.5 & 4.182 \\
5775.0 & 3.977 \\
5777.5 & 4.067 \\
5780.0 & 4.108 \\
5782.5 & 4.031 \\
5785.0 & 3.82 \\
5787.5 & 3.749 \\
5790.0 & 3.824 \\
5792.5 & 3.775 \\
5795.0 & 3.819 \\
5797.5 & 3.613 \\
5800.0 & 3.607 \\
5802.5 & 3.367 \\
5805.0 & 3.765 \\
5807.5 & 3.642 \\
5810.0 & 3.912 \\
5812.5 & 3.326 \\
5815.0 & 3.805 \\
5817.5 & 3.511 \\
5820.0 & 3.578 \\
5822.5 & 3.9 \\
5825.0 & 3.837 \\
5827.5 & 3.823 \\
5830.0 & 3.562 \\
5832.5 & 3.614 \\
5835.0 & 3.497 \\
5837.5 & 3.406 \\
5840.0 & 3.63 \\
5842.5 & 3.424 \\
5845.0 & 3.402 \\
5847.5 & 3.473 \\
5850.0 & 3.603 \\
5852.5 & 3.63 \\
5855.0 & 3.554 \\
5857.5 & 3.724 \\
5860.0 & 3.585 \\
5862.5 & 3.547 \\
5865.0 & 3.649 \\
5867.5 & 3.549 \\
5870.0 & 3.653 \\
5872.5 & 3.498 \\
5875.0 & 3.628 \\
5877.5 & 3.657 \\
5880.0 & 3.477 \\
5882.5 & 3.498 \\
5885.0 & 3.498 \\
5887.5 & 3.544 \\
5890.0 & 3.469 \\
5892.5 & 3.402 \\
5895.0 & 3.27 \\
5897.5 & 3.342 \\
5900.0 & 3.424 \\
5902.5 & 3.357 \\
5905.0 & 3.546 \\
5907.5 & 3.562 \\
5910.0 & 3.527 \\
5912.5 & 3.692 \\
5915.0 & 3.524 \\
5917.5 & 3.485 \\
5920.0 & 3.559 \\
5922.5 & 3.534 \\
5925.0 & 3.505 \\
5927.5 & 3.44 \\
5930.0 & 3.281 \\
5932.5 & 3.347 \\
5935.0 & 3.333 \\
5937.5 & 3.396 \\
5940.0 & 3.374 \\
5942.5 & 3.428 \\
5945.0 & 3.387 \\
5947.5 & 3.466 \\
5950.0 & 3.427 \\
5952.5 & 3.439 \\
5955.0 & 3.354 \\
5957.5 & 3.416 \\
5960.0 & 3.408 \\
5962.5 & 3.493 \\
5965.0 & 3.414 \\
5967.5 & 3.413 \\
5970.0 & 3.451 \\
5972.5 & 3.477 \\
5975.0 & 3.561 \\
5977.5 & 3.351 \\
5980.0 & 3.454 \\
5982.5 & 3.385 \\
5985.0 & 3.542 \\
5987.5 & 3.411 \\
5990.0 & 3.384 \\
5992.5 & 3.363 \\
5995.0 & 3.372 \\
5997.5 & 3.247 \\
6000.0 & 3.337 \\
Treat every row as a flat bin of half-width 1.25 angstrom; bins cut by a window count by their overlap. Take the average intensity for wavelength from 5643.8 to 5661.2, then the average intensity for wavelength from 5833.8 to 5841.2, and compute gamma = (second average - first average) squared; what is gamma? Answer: 5.8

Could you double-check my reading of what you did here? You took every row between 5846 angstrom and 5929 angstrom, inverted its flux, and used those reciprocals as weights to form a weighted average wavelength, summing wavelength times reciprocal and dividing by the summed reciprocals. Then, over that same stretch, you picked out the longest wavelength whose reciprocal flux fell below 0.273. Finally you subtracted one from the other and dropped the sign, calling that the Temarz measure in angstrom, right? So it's 24.8 angstrom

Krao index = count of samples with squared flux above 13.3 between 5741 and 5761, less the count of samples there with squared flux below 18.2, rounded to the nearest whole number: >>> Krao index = 4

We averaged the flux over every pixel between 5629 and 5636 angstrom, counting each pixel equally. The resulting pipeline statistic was 5.3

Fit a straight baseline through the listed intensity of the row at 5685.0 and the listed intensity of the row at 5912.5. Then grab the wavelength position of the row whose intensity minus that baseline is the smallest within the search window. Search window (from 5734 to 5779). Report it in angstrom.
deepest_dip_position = 5760.0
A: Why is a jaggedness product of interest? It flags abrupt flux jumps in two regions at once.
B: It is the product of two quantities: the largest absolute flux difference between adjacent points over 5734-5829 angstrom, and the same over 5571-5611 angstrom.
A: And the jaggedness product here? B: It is 0.28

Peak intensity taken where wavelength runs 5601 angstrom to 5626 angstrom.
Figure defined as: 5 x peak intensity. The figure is 27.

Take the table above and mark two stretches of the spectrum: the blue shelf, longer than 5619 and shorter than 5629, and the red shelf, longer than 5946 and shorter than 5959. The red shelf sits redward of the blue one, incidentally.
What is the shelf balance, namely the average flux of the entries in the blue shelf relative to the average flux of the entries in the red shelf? 1.58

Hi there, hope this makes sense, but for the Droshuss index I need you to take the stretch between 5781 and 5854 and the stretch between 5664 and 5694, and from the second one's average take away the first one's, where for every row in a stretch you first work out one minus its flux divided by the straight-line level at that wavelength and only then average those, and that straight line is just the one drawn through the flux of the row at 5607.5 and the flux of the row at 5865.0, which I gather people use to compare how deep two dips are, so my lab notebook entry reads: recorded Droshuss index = -0.18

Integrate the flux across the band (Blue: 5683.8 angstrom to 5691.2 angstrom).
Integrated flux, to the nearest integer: 38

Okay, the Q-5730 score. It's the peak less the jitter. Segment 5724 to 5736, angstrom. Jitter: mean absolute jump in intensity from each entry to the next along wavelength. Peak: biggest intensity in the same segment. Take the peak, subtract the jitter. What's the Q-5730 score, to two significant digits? 5.0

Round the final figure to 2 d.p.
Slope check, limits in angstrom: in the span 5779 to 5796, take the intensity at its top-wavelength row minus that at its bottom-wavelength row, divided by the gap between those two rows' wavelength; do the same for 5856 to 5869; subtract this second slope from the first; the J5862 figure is 0.00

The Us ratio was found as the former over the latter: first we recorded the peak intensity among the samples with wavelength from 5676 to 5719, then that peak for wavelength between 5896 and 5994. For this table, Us 1.4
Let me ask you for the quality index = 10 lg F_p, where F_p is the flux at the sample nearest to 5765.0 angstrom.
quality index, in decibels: 6.2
